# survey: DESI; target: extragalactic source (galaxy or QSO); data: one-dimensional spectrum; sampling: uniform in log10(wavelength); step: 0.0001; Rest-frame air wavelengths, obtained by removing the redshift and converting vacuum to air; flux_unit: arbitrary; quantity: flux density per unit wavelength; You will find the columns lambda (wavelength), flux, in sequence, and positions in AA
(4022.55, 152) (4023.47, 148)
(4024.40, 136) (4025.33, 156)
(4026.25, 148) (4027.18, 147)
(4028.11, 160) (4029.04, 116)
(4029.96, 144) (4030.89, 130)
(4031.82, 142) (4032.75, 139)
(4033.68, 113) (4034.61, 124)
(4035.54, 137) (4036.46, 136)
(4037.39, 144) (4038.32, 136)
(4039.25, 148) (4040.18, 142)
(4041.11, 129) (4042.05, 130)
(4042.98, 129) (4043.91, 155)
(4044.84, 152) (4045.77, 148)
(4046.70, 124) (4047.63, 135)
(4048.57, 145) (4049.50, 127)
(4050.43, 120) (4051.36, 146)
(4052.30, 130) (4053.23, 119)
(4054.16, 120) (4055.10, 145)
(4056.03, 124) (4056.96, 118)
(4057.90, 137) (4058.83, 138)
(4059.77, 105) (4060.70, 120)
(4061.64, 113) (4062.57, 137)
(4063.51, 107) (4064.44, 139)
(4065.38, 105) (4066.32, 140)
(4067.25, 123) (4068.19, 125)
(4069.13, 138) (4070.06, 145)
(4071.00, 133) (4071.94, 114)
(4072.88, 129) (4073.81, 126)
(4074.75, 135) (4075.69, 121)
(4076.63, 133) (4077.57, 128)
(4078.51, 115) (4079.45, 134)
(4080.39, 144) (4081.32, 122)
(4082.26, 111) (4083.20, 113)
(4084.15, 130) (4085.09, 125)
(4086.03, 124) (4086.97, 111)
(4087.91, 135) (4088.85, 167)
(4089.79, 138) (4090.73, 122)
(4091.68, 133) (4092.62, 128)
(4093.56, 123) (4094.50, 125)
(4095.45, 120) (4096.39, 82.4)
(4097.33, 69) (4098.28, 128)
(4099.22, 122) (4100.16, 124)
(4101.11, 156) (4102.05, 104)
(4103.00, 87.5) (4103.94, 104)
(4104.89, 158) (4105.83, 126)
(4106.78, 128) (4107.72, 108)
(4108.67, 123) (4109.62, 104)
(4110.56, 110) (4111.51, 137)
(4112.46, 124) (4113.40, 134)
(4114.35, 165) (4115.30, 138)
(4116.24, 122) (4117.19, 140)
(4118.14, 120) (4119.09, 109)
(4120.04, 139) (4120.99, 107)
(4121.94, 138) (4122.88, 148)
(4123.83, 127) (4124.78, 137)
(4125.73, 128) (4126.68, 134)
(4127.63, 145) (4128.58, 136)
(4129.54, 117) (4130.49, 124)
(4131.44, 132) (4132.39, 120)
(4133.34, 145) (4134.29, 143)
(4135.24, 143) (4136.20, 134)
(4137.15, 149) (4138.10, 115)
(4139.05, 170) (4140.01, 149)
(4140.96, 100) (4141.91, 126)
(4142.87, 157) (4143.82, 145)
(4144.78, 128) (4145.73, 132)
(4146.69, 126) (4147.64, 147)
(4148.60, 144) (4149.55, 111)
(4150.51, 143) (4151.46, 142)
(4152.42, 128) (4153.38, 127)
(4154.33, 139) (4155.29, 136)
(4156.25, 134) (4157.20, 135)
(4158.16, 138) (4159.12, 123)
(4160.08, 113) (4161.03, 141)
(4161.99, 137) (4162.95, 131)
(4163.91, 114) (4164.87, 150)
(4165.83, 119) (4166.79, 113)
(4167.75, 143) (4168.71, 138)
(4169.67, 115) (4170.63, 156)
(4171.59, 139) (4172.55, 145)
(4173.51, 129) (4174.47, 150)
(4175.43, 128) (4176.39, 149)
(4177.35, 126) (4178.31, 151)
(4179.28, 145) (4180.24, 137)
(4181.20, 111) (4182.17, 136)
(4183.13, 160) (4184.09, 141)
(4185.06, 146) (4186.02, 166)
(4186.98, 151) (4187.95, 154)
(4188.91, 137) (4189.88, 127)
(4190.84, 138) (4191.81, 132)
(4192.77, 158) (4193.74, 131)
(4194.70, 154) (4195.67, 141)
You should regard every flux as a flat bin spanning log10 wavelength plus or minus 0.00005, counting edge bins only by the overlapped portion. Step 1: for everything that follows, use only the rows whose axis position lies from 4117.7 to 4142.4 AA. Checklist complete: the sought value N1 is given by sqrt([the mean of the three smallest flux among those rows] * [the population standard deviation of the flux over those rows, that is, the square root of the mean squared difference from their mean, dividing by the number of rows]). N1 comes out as 40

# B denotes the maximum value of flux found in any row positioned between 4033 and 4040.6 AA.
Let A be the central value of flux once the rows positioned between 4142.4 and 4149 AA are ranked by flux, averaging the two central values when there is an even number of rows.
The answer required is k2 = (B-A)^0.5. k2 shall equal 2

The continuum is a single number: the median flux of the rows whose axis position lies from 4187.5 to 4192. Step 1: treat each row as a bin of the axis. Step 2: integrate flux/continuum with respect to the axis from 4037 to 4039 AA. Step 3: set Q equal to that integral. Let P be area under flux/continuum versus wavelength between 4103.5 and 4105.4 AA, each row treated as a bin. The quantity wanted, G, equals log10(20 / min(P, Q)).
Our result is 1.040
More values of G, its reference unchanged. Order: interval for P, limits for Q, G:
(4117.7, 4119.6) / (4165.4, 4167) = 1.168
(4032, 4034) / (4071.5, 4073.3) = 1.099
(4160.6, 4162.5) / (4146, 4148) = 1.017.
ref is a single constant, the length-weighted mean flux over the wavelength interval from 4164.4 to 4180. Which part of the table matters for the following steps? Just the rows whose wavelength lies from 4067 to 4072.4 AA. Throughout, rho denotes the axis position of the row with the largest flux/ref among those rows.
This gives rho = 4070.06 AA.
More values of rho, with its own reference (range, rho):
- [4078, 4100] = 4088.85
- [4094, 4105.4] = 4104.89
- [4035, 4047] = 4043.91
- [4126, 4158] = 4139.05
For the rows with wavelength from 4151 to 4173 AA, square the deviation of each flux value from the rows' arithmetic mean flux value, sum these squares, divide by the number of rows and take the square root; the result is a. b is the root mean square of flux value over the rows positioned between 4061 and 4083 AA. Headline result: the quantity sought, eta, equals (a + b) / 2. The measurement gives 70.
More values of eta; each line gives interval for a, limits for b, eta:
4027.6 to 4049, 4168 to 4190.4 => 77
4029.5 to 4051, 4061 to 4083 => 69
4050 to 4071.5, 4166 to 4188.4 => 77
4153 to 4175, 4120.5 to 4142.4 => 73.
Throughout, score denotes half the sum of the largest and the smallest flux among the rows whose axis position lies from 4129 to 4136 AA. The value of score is 131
